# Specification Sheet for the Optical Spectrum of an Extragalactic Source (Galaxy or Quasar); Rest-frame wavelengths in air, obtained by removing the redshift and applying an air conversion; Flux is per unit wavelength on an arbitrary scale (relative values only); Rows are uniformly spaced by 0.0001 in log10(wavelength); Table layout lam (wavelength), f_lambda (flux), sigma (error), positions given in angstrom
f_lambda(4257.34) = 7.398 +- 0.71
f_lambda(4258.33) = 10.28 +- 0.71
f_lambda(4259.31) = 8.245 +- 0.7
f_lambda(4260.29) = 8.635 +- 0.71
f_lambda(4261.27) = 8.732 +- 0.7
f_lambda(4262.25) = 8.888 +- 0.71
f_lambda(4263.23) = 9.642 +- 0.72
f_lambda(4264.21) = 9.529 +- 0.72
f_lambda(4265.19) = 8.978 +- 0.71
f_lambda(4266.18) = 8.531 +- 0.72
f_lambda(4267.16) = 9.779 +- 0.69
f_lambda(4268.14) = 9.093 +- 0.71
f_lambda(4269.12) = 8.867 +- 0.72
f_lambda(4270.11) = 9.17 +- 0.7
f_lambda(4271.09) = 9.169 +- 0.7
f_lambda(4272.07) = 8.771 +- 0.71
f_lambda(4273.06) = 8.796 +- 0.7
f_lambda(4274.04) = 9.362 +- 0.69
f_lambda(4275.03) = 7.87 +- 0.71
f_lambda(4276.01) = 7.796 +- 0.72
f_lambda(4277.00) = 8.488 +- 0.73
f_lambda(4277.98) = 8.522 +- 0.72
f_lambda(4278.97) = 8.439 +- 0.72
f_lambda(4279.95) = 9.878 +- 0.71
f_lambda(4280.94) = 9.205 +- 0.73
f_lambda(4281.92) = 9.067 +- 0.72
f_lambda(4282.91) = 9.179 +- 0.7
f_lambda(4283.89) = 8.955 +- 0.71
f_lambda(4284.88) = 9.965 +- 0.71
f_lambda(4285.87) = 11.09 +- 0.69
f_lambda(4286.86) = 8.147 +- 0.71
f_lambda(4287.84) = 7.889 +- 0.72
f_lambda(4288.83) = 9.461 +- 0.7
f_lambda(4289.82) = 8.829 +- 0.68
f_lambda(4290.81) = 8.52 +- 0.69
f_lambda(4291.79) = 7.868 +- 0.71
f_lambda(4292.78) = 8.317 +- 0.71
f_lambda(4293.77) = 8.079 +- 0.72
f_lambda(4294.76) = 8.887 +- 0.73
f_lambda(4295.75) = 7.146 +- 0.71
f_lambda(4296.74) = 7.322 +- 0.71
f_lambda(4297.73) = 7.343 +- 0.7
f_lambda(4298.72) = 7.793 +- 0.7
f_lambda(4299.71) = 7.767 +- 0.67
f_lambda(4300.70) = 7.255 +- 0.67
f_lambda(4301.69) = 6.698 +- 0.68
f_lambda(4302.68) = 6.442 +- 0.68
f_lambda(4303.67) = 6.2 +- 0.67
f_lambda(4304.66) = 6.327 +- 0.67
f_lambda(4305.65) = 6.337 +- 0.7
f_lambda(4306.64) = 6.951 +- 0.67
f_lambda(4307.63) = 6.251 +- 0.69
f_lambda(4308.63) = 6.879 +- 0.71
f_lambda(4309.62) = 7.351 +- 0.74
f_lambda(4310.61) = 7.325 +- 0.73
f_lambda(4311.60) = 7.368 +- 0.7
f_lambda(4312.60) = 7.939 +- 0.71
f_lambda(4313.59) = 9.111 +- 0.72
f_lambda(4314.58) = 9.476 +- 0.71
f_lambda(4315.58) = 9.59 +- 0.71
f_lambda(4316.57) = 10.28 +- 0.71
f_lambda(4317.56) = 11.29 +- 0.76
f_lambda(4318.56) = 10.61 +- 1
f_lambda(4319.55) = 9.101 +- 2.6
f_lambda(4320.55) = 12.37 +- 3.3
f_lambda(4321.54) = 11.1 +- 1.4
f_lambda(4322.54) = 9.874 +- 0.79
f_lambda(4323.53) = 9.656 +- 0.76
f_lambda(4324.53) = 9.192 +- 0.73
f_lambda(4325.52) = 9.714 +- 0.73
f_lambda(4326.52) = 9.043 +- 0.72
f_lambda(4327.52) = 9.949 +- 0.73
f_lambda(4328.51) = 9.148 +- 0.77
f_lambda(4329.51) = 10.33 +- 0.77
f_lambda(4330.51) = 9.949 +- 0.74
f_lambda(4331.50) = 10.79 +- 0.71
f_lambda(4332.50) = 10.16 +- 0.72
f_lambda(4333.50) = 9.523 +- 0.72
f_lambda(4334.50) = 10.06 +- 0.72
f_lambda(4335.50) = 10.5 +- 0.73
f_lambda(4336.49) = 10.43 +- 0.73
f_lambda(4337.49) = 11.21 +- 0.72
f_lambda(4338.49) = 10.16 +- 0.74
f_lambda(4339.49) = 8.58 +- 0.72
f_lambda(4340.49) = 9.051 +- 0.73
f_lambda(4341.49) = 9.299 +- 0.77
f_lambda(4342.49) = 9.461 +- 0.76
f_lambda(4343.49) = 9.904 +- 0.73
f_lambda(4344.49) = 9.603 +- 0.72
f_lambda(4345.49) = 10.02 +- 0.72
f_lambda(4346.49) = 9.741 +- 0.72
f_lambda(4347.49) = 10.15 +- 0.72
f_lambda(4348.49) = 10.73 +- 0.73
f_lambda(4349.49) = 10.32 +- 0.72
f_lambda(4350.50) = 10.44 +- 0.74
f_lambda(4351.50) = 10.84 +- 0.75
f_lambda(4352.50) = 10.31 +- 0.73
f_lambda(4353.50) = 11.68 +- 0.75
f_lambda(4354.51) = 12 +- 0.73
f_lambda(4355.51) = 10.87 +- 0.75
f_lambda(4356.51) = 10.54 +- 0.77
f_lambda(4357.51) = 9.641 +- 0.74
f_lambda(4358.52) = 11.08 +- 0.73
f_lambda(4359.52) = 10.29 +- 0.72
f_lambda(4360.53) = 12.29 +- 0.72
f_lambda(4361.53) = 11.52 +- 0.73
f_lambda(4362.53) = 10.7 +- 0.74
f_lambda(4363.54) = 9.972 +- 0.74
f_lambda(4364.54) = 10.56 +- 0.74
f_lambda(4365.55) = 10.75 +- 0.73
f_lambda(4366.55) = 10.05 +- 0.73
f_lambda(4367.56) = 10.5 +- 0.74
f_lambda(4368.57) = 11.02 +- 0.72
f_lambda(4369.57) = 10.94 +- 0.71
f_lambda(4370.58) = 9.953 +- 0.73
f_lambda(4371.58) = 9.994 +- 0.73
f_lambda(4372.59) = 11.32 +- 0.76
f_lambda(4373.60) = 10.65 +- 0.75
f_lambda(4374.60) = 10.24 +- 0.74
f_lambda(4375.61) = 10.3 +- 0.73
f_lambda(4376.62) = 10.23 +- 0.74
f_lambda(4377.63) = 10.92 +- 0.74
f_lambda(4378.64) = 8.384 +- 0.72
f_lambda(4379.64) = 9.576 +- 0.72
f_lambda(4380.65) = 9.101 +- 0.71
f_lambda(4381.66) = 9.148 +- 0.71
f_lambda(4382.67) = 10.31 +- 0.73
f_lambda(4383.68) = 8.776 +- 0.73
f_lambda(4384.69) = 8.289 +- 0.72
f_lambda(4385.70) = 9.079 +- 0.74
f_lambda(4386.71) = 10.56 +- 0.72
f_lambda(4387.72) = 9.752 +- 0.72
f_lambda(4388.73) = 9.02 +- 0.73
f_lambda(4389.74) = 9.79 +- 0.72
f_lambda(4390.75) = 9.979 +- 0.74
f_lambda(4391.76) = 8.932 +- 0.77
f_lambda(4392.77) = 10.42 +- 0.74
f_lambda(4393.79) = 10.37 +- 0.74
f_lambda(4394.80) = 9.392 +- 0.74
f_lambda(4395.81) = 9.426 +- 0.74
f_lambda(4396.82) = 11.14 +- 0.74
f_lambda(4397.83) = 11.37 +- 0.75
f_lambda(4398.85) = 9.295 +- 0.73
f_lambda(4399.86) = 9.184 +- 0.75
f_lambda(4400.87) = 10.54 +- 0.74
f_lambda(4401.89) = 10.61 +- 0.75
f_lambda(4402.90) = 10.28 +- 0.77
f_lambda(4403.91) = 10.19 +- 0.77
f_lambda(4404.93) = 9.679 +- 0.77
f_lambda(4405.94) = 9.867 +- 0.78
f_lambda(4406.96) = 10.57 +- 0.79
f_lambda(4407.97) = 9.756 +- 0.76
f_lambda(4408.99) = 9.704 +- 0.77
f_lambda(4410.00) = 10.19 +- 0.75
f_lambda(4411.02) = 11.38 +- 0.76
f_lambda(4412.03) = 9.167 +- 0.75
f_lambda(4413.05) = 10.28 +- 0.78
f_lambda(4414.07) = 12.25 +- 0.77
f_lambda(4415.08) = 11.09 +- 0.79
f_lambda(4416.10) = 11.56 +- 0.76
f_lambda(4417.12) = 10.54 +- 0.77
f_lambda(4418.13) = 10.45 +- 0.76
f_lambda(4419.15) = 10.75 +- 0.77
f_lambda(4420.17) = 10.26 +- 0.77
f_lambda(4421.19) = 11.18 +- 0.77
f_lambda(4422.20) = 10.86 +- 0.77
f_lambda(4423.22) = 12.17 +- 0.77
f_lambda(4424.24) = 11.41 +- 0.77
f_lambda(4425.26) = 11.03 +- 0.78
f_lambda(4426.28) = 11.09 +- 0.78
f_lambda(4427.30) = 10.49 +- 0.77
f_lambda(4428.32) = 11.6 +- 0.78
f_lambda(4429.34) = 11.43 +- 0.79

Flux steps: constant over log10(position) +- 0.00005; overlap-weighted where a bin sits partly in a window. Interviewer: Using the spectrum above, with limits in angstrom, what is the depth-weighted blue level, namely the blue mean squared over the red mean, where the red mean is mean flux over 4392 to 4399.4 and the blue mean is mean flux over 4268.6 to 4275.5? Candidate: 7.7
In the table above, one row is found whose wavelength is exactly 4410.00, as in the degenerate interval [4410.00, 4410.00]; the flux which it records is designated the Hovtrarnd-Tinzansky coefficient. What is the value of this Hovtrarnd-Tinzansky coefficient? 10.19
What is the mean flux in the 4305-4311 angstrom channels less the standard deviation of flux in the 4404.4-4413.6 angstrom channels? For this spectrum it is 6.2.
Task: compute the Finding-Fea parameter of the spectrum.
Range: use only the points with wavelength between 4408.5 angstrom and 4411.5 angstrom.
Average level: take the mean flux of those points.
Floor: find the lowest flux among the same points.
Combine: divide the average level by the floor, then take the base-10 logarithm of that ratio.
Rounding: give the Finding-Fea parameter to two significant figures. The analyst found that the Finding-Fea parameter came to 0.031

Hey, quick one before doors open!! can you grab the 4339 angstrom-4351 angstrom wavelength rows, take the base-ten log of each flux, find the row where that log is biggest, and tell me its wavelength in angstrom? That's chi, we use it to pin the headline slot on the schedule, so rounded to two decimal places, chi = 4348.49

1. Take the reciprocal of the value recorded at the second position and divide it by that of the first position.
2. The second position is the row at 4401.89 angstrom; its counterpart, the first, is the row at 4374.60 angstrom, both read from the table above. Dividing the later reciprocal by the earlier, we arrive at 0.97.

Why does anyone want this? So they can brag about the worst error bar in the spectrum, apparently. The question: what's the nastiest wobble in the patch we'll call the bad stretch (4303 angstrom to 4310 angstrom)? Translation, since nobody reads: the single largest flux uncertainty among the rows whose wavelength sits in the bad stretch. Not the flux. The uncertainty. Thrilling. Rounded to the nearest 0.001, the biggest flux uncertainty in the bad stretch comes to 0.740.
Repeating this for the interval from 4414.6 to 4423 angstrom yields 0.790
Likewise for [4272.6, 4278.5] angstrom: 0.730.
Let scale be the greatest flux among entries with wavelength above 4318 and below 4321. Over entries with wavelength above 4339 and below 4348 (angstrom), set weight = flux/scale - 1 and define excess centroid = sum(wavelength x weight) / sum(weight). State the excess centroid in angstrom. 4343.1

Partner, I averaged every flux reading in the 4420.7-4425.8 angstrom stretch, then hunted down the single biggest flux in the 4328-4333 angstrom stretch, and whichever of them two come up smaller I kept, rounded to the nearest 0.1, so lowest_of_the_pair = 10.8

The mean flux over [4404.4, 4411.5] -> 10.2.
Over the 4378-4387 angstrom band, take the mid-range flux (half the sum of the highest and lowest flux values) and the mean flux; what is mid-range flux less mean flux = 0.18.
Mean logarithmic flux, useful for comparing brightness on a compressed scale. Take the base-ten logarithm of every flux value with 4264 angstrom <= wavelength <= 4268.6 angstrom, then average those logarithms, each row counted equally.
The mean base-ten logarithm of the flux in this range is 0.96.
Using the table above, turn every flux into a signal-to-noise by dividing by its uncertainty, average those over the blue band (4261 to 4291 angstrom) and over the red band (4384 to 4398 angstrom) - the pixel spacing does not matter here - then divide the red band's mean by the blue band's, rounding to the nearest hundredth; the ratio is 1.05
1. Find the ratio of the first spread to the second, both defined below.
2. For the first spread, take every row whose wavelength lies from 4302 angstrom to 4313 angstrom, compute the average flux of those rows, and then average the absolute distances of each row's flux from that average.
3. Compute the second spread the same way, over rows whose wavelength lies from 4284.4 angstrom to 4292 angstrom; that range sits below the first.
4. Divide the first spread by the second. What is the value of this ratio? 0.55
